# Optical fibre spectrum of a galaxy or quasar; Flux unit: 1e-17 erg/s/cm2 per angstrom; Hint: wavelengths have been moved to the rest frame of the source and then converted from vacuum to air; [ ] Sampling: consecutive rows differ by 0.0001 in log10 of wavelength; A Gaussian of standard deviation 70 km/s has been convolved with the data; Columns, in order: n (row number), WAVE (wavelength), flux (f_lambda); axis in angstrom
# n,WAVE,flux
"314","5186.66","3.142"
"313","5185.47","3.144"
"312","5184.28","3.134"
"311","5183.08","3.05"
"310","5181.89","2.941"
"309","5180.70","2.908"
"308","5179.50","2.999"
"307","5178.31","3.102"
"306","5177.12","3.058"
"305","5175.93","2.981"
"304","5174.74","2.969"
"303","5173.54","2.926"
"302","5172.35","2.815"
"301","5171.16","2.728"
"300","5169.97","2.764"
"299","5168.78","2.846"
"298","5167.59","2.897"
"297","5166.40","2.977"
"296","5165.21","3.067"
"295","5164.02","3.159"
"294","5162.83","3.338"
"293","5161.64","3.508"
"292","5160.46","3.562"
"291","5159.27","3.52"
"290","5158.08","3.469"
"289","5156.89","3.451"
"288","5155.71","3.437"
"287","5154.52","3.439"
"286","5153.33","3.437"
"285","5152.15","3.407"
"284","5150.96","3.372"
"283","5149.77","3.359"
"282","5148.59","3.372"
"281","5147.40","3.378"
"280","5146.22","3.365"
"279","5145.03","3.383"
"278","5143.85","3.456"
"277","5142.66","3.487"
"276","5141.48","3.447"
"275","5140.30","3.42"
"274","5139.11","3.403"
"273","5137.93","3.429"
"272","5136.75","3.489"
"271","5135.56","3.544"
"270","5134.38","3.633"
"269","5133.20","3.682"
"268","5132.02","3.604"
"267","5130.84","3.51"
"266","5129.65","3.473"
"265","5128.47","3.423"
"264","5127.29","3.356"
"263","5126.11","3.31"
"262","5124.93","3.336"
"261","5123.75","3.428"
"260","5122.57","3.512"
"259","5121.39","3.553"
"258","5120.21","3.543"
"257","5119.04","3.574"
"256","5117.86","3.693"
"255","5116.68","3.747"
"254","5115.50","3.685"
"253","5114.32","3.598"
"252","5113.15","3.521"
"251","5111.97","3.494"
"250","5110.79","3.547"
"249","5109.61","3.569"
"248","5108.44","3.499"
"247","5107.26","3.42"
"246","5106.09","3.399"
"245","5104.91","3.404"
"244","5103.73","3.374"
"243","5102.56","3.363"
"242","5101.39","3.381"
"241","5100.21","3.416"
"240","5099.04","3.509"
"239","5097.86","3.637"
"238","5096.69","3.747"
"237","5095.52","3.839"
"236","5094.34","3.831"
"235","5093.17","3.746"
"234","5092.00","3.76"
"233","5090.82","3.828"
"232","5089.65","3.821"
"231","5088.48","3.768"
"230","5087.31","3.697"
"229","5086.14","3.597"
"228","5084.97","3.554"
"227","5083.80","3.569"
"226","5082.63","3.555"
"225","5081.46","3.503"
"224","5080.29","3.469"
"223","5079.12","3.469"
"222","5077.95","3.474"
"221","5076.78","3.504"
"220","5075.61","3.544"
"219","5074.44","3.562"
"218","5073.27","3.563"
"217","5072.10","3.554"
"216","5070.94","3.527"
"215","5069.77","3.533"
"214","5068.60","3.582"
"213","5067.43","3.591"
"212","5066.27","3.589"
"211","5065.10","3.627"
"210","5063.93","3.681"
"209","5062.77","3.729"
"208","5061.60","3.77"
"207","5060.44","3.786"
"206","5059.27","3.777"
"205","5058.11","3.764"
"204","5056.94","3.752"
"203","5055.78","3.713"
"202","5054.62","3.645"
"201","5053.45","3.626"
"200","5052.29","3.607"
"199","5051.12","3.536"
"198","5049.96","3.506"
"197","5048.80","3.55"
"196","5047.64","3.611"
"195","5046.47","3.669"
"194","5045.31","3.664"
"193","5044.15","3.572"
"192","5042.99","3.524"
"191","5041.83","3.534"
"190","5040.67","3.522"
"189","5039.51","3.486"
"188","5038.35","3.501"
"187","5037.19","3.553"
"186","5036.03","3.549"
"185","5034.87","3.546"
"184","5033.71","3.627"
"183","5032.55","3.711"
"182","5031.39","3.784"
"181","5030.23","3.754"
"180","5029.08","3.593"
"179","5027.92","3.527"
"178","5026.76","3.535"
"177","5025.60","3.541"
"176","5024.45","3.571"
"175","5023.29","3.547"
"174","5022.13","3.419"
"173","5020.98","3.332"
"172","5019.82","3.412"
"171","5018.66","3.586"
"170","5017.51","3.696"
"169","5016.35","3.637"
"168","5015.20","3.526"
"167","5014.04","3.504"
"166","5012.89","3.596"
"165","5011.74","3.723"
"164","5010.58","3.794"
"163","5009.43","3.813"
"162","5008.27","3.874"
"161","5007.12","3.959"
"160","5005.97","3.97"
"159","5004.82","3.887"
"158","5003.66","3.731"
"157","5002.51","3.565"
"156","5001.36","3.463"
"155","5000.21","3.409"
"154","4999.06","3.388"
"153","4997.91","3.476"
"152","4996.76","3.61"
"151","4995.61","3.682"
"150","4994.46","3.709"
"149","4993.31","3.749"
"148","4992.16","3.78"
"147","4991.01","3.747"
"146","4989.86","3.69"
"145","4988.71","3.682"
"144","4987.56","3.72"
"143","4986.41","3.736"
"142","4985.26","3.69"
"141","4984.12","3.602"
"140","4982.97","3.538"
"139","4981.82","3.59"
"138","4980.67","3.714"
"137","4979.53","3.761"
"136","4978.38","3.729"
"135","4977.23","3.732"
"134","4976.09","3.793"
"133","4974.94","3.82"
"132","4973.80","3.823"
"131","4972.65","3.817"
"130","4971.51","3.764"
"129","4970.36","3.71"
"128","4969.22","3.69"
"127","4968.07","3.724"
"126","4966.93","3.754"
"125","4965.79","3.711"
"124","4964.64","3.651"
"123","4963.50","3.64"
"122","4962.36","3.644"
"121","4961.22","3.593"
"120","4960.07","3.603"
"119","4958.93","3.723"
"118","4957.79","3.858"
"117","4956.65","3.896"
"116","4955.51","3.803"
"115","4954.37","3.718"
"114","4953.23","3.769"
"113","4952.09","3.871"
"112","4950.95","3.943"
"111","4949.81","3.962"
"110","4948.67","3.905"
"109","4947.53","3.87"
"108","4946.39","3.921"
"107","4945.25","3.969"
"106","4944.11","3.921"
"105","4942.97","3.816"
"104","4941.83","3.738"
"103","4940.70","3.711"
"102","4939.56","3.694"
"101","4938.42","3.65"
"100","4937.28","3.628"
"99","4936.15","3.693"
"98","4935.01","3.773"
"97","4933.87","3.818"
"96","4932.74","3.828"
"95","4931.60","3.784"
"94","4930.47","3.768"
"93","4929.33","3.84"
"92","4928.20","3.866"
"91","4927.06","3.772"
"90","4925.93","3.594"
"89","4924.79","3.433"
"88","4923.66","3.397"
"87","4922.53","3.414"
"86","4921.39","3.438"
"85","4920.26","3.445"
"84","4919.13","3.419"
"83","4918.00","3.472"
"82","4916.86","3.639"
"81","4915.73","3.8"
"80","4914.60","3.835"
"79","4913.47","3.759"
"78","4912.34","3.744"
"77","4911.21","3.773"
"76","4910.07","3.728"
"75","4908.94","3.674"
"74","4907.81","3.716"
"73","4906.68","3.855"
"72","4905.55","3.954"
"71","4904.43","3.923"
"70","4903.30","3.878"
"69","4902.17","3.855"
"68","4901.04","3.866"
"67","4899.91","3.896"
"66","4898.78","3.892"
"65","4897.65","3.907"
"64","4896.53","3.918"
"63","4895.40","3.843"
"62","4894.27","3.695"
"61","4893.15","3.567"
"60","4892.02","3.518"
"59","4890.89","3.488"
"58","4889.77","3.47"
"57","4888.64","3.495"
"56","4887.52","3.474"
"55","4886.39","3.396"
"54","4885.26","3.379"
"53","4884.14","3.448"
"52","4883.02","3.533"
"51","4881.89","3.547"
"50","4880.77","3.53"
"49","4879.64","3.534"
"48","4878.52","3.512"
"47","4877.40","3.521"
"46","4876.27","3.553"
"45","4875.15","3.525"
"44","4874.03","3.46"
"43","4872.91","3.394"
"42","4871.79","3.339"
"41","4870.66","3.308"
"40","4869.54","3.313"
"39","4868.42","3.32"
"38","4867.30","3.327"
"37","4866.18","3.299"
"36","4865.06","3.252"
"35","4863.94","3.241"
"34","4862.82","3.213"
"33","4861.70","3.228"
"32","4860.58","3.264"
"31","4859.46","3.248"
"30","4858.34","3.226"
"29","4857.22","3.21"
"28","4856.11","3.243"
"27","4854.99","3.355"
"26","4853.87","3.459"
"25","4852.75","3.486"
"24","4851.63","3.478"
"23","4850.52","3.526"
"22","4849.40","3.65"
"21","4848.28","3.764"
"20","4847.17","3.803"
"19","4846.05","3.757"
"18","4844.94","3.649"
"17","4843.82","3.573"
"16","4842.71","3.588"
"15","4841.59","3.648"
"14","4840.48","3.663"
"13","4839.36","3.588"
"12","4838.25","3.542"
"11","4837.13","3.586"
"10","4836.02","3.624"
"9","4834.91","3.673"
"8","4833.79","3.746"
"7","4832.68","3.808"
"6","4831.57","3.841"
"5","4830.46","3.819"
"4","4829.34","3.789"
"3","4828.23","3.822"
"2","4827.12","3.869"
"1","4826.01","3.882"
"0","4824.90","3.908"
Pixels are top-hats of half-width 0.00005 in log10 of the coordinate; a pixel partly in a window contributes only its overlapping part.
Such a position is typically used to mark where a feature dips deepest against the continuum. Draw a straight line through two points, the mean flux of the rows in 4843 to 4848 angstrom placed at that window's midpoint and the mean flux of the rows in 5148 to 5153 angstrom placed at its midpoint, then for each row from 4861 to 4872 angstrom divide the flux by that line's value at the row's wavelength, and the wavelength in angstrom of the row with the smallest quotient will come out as 4862.82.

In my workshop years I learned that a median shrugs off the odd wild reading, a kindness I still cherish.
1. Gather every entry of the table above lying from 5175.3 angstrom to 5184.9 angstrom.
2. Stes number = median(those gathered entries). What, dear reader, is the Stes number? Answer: 3.02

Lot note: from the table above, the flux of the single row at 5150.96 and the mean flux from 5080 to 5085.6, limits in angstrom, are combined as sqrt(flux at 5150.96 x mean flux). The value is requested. 3.45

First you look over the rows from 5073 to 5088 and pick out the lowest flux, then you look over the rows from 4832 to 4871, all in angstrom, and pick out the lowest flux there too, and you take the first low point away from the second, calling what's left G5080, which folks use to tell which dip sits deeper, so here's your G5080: -0.3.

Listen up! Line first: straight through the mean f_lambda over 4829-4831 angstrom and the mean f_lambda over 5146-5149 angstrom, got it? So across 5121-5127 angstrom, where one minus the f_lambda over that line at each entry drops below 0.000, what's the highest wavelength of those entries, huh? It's 5123.75 angstrom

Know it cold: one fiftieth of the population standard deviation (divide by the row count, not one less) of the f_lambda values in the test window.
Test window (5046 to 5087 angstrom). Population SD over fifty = 0.0018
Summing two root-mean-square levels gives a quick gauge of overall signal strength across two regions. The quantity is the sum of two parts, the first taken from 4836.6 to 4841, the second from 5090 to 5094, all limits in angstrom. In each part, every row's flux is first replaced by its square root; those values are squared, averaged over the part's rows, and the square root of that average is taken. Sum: 3.84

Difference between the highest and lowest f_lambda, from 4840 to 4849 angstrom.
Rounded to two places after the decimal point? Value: 0.23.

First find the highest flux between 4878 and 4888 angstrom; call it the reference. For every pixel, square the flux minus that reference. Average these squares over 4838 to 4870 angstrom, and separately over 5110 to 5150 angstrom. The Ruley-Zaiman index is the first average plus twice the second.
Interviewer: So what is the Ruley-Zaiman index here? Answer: 0.077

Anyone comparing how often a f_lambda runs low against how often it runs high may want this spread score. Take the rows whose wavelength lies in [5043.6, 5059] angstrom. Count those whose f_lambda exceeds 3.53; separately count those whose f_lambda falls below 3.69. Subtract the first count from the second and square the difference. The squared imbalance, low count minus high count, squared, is 4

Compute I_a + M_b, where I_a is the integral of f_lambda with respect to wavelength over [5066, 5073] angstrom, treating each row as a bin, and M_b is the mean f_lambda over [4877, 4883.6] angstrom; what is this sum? 28.5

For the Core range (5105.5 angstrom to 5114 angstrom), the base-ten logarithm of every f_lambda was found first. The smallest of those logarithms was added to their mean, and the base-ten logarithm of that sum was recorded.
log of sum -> 0.031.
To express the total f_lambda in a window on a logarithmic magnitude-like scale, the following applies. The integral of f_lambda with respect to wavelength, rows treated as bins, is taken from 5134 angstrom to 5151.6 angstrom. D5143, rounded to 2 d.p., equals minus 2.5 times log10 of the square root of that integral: -2.23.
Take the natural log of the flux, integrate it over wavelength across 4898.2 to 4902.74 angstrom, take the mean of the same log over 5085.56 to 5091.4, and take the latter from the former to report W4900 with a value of 4.8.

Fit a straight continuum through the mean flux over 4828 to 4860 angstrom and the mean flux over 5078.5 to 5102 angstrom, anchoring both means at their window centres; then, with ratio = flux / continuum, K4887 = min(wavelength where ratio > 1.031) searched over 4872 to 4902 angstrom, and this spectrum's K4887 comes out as 4895.40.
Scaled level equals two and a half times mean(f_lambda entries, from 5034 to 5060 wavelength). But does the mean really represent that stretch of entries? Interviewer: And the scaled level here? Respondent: 9.00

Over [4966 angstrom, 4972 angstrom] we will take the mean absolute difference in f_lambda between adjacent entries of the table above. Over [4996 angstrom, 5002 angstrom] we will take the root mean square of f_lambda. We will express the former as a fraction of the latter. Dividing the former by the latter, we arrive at 0.010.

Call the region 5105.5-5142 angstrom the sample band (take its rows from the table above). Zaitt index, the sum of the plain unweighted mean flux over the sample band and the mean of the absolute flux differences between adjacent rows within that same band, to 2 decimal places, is 3.57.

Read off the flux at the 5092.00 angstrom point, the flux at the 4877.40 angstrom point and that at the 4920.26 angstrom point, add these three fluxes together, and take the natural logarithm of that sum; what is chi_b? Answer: 2.37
